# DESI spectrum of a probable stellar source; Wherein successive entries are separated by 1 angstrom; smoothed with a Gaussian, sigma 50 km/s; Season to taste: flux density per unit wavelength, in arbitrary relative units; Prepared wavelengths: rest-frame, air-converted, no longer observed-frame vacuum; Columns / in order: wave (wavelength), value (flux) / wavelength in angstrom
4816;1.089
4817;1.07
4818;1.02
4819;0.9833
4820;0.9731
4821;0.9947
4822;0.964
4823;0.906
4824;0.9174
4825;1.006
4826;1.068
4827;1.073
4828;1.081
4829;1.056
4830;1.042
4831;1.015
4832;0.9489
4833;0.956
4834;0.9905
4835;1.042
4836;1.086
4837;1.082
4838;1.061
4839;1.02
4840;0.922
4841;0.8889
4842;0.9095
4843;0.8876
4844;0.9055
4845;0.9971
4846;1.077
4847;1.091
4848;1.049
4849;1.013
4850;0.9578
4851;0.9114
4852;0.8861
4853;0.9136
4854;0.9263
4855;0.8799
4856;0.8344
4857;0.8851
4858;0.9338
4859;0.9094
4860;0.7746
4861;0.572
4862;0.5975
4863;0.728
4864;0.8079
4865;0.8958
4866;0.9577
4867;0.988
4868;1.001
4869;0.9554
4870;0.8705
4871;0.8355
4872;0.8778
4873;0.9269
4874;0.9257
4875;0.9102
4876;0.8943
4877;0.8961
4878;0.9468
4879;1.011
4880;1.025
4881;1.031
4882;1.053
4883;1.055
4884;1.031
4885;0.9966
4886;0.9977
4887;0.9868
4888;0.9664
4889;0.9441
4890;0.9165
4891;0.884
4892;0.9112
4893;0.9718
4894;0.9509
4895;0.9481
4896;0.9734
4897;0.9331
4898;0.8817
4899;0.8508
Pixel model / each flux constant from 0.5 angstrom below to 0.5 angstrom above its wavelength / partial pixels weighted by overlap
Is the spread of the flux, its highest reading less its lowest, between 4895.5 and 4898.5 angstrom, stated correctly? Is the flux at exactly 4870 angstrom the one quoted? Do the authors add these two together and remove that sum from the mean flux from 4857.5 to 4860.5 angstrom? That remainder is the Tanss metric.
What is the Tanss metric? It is -0.09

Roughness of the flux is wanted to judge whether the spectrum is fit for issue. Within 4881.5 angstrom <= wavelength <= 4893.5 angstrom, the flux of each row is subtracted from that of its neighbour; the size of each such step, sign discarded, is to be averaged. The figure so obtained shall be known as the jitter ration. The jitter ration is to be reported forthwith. 0.024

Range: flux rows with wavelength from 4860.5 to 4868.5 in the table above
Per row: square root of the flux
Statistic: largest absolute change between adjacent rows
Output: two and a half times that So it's 0.20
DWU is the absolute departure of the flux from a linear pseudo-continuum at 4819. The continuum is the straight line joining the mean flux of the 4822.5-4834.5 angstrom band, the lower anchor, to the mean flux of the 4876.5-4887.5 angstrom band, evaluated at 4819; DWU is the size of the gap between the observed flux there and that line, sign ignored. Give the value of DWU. 0.02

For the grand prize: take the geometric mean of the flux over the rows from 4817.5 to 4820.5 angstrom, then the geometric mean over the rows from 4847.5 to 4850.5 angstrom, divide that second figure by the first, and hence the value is 1.01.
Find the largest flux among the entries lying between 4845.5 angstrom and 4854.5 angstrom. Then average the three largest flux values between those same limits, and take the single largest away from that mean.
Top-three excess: -0.019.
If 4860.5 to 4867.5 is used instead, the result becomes -0.041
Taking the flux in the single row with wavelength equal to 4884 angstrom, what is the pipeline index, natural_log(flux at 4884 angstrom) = 0.03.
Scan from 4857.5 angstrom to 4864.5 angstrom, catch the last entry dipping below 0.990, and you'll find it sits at 4864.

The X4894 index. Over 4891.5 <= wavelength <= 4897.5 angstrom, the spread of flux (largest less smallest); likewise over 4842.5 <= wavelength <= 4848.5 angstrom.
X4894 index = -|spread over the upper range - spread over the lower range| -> -0.14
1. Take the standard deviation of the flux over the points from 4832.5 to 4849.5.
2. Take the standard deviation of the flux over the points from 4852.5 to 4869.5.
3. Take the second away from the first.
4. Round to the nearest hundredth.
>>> -0.05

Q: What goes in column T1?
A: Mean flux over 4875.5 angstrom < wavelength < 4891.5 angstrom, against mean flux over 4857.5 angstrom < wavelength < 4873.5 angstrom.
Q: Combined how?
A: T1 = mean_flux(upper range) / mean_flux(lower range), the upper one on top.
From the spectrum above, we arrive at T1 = 1.15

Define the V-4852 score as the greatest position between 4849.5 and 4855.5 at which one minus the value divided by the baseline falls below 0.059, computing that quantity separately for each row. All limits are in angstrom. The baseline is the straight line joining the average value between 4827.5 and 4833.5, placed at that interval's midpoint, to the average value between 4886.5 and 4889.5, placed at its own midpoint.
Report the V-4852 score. 4850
